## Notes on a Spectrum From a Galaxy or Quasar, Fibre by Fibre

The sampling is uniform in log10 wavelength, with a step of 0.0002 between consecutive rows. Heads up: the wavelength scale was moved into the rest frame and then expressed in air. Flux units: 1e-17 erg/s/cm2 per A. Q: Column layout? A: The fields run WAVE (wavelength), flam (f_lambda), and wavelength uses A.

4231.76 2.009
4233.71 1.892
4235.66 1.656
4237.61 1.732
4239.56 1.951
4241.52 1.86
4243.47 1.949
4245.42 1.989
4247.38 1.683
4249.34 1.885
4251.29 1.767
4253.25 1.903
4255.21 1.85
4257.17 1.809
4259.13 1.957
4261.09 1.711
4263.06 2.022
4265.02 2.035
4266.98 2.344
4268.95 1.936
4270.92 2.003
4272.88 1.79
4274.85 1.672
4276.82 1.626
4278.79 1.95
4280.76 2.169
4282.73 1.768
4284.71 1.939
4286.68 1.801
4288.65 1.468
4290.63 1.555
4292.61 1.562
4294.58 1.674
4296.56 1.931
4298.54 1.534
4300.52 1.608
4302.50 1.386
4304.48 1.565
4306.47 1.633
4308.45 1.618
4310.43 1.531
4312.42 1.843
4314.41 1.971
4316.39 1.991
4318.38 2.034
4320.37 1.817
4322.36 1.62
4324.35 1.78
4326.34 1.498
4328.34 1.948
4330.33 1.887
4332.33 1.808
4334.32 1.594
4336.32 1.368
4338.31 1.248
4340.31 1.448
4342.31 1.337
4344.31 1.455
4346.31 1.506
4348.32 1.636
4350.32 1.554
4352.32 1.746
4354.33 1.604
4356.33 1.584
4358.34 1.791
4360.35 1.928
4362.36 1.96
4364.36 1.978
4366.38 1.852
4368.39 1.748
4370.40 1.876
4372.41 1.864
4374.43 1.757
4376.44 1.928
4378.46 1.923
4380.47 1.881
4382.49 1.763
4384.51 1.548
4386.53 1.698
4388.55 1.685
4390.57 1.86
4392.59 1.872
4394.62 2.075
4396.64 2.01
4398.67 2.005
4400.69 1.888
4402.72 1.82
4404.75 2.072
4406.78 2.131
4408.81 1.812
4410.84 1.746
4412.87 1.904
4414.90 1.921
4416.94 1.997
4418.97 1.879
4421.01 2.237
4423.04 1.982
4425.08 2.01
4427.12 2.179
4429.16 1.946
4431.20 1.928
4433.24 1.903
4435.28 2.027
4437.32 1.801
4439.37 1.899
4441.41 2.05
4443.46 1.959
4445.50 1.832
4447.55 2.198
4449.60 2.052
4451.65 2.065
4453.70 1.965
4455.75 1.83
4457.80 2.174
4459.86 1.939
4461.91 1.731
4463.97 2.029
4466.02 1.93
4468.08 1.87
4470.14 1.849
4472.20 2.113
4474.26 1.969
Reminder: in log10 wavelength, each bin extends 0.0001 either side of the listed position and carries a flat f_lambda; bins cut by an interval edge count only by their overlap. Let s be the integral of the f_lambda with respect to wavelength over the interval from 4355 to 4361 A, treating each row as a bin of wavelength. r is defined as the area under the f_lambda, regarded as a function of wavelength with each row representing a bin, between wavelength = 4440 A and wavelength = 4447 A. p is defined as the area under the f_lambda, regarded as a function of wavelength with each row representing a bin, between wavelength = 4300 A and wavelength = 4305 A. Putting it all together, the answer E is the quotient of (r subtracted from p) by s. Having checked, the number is -0.59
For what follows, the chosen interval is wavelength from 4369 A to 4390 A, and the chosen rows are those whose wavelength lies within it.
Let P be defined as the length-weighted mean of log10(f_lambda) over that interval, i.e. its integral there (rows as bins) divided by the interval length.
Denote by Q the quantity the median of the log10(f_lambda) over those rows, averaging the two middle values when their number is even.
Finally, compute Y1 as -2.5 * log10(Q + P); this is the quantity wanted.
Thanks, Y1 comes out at 0.729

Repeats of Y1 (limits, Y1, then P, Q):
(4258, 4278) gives 0.615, 0.28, 0.289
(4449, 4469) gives 0.589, 0.29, 0.290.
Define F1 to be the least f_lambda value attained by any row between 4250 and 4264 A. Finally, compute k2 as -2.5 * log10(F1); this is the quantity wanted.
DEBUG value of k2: -0.58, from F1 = 1.711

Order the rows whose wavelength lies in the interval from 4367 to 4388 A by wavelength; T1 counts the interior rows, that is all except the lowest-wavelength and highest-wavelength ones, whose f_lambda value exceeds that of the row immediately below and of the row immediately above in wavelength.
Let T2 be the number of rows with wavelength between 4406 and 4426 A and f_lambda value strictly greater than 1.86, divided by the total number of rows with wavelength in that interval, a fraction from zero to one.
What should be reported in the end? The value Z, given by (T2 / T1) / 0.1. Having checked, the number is 4.0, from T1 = 2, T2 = 0.80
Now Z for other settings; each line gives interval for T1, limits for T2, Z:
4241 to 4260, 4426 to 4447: 2.7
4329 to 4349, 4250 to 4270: 6.0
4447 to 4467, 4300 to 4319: 1.0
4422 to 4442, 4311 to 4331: 2.5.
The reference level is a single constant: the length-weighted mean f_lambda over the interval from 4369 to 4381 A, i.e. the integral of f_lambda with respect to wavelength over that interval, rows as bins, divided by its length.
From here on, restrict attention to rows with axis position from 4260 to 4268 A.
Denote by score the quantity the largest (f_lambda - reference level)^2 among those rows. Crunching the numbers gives 0.23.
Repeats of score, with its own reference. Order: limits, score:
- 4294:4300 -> 0.11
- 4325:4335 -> 0.14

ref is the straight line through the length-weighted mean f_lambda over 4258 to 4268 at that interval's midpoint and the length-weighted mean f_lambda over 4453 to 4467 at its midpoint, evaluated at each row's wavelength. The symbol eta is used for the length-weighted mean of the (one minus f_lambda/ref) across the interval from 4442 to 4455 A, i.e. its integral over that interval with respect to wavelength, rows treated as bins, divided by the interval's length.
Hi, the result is -0.03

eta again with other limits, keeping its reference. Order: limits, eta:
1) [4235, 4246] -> 0.08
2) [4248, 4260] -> 0.08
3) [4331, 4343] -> 0.25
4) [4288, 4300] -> 0.19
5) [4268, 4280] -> 0.09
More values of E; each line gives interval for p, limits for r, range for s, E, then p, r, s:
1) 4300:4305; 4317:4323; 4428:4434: -0.30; 7.5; 11.1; 11.6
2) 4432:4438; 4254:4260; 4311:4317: 0.02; 11.5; 11.2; 11.4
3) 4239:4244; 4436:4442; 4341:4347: -0.22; 9.6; 11.5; 8.6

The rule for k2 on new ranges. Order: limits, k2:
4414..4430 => -0.68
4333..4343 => -0.24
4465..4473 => -0.67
